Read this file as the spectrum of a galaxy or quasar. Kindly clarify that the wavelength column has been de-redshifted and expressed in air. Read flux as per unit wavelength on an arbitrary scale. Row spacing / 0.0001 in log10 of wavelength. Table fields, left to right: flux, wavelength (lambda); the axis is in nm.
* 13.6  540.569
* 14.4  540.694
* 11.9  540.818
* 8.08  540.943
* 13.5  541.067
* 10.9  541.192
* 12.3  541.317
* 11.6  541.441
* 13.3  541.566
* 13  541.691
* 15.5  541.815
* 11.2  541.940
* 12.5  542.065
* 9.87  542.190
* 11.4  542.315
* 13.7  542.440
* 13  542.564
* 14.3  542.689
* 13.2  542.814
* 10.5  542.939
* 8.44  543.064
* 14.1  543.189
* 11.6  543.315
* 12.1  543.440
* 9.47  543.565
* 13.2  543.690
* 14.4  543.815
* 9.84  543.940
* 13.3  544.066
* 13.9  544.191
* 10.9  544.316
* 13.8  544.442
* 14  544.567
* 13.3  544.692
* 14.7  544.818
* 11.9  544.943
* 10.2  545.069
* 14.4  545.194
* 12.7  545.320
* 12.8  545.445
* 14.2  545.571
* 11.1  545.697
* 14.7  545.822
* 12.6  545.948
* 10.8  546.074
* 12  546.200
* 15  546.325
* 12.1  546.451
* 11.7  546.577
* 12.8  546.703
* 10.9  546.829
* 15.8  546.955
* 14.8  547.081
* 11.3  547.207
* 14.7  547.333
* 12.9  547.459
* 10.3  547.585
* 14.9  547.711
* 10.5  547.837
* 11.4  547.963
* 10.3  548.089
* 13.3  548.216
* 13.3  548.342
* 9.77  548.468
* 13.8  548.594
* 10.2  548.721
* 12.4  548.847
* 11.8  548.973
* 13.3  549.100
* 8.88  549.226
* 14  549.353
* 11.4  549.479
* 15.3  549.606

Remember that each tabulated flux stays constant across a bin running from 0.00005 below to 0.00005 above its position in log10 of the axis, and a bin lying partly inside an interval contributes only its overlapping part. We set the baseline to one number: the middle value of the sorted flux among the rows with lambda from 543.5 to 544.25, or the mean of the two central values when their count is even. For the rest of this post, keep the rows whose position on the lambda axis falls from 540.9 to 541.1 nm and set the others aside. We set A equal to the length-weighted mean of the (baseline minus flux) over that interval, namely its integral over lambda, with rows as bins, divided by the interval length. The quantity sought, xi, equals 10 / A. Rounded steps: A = 2.6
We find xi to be 3.8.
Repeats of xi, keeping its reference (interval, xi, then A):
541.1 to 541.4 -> 6.8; 1.5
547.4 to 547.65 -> 6.1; 1.6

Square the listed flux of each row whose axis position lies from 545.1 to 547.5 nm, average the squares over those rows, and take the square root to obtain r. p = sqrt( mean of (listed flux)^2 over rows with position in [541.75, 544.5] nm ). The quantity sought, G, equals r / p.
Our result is 1.06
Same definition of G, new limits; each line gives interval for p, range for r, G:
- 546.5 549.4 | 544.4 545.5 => 1.06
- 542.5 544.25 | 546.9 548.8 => 1.02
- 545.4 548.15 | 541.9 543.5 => 0.95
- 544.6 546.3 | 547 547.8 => 1.04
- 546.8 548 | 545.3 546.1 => 0.99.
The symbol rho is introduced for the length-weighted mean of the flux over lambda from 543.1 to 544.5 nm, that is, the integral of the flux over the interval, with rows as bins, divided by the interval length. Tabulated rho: 12.3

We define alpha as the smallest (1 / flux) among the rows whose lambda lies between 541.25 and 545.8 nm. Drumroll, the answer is 0.0645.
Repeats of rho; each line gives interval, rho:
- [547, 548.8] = 12.3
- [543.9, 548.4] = 12.7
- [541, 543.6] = 12.2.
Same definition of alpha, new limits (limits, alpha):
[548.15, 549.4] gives 0.0714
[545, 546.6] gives 0.0667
